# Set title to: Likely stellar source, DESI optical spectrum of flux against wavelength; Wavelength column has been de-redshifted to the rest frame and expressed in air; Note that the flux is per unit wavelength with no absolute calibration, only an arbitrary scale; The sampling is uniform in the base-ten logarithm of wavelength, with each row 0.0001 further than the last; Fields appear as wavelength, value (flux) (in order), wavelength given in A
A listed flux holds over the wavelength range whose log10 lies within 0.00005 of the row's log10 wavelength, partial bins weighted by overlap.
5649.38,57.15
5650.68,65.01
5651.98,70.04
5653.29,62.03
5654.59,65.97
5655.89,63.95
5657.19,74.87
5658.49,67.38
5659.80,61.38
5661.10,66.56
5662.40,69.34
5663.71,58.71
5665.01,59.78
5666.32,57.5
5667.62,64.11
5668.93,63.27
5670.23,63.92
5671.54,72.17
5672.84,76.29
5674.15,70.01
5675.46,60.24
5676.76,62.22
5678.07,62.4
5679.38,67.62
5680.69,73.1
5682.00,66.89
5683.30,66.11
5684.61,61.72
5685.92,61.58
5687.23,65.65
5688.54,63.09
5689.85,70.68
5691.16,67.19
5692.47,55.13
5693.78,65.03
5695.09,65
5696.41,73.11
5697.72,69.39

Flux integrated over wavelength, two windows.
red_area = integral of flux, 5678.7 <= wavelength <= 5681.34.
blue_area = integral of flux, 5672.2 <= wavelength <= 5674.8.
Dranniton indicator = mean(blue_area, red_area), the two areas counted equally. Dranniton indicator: 188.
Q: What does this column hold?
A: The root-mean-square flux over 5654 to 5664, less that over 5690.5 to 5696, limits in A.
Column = 2.9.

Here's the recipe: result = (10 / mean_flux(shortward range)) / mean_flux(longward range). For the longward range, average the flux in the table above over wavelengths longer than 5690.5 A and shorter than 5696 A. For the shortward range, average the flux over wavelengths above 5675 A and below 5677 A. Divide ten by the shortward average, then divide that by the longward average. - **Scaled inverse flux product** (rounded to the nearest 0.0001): 0.0026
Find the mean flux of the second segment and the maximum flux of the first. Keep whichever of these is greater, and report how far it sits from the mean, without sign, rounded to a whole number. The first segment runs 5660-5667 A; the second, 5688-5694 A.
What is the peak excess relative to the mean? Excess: 5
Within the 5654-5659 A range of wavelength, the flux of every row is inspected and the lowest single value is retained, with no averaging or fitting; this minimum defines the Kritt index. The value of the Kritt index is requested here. 63.95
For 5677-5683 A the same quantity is 62.4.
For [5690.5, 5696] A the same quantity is 55.13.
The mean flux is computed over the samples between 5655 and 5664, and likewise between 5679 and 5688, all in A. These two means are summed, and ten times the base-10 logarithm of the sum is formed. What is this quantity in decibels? 21.2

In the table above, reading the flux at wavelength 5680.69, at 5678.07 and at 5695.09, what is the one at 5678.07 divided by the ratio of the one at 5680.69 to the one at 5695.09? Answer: 55.5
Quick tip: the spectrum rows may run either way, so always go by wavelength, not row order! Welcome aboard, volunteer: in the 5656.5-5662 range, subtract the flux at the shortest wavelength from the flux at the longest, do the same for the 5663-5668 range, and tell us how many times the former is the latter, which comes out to -2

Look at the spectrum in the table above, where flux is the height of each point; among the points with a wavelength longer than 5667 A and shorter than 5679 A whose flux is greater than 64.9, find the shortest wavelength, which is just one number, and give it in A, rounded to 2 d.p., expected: 5671.54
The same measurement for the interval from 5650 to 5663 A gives 5650.68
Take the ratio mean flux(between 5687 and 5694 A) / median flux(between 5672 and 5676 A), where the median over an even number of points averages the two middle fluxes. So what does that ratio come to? 0.92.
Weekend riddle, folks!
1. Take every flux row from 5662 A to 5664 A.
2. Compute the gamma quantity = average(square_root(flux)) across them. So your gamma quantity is 7.99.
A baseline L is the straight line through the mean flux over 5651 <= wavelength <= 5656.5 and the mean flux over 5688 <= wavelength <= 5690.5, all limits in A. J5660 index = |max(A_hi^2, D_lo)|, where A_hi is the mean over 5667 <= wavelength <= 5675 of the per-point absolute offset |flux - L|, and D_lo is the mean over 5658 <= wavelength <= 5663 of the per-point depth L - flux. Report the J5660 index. 20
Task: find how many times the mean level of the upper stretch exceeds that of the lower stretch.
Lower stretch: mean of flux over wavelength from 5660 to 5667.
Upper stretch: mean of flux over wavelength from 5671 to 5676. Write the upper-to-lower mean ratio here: 1.12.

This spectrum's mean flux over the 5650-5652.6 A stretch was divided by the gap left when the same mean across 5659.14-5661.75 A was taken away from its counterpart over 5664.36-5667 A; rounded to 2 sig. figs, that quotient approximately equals -13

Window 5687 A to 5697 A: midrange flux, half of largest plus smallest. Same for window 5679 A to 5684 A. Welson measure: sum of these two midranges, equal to 134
